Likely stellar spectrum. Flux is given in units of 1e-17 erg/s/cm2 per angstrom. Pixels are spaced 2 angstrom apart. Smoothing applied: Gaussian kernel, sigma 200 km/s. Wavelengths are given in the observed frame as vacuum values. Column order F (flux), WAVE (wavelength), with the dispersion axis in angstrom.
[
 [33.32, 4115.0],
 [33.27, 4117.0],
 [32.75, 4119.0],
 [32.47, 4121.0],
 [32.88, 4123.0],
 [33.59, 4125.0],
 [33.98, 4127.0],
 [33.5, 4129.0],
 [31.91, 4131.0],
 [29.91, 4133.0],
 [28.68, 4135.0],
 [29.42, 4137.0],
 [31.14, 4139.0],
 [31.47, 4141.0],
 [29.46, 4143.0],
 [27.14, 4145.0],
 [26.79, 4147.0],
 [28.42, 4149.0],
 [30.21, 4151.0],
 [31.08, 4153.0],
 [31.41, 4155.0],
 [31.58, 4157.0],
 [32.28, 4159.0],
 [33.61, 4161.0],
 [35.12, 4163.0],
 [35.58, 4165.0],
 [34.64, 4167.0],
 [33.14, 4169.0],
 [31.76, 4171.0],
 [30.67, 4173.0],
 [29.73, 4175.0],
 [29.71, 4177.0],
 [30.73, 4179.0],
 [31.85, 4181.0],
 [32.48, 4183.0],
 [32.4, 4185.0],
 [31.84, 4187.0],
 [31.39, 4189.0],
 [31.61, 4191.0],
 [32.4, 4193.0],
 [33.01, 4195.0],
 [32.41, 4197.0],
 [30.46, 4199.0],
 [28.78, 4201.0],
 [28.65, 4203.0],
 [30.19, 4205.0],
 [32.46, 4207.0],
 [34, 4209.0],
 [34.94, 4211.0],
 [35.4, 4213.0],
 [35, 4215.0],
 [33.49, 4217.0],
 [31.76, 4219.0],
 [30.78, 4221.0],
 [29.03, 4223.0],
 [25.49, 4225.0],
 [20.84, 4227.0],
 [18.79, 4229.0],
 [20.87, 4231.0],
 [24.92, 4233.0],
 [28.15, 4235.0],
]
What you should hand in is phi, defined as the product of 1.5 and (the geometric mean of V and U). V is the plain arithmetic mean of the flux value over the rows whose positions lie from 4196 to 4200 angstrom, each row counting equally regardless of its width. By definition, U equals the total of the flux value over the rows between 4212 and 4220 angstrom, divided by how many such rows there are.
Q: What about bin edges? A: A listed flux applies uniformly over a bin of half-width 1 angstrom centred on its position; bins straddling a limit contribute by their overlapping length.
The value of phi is 49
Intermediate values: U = 34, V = 31.4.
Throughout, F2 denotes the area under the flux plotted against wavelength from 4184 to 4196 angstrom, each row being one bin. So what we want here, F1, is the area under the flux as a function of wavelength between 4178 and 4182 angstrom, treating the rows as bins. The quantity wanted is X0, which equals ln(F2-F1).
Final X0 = 5.6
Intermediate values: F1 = 125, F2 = 385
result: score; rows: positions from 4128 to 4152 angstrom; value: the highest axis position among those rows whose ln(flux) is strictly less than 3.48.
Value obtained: 4151.0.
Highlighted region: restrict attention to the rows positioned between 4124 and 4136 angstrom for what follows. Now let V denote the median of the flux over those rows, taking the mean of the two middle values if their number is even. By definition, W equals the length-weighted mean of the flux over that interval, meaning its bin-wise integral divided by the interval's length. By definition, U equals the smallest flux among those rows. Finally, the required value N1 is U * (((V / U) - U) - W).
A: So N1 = -1706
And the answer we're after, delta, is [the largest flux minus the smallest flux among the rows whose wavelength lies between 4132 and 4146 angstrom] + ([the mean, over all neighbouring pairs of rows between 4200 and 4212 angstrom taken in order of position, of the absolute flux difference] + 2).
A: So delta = 7.6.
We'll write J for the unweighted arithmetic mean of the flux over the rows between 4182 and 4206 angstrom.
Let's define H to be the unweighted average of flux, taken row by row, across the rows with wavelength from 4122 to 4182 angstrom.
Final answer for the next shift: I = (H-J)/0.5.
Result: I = 0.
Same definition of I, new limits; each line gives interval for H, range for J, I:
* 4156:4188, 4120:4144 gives 2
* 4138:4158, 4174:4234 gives -1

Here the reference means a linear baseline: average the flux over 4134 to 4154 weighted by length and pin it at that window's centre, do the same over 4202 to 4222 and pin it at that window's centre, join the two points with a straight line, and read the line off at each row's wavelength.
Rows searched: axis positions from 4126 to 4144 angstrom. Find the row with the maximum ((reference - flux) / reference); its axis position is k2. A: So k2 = 4135.0 angstrom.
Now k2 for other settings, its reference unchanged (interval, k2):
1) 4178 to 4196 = 4179.0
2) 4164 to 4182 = 4177.0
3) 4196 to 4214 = 4203.0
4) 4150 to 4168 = 4151.0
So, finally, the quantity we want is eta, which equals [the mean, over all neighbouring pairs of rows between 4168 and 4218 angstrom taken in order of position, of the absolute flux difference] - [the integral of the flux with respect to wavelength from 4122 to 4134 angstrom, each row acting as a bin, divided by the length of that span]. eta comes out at -31.7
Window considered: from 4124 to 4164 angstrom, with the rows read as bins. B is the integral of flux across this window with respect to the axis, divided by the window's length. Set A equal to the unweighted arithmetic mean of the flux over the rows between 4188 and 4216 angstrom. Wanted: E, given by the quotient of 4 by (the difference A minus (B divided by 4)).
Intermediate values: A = 32.2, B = 31.0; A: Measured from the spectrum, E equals 0.164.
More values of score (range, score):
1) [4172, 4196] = 4193.0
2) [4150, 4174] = 4173.0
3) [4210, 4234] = 4233.0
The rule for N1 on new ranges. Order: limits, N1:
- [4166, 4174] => -1907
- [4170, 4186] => -1777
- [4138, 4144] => -1741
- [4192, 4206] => -1674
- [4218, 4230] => -817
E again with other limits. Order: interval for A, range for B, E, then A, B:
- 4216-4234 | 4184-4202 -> 0.218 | 26.2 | 31.6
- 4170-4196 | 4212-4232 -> 0.163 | 31.5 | 28.1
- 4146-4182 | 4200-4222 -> 0.170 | 31.6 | 32.3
